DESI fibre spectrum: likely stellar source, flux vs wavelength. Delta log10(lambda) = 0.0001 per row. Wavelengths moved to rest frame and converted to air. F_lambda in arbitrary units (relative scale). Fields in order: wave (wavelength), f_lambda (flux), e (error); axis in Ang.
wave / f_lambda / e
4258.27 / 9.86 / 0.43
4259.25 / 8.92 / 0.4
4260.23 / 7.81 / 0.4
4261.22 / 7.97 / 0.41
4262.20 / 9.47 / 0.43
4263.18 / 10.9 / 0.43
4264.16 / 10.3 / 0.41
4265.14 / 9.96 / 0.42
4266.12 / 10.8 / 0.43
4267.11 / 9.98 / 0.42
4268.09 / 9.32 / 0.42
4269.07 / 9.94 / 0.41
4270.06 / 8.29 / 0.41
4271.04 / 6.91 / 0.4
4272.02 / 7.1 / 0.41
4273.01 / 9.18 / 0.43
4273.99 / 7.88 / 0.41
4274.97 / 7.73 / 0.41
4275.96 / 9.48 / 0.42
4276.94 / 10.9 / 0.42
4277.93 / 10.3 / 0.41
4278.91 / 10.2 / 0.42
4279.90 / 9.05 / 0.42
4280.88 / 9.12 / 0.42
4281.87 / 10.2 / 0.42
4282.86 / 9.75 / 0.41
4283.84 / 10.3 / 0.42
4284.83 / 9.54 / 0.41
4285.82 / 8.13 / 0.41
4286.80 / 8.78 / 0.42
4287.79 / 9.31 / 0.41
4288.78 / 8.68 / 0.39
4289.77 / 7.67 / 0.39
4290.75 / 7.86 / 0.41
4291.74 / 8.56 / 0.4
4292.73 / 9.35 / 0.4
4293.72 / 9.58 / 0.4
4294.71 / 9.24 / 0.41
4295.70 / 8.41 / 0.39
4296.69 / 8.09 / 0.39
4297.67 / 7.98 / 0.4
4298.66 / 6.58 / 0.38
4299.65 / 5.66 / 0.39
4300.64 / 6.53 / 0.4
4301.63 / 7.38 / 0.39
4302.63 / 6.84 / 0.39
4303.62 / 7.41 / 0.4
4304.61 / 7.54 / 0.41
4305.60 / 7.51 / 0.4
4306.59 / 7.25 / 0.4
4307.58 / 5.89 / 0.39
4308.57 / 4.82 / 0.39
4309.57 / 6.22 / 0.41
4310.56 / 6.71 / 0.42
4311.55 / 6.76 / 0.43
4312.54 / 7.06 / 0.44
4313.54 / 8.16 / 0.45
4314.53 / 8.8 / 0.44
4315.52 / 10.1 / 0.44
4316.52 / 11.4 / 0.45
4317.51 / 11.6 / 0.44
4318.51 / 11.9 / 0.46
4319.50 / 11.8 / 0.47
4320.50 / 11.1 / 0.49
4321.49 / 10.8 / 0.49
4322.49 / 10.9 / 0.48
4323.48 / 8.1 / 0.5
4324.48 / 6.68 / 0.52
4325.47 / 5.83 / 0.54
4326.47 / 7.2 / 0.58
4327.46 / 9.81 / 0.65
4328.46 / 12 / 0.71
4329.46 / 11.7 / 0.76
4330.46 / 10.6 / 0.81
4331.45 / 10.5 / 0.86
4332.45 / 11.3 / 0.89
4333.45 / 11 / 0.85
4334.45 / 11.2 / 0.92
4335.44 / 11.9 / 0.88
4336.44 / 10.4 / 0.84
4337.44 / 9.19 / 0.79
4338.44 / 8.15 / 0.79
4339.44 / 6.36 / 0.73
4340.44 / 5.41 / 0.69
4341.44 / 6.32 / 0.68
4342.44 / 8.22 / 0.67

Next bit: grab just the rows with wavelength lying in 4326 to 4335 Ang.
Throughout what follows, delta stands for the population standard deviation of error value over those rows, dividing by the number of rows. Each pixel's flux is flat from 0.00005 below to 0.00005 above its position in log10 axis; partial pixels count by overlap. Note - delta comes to 0.109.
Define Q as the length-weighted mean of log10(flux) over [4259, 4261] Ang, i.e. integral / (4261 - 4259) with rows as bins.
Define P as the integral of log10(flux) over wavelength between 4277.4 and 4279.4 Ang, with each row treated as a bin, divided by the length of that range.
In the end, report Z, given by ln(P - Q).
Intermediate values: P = 1.01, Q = 0.912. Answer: -2.3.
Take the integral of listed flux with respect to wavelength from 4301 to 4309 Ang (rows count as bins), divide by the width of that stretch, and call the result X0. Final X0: 6.8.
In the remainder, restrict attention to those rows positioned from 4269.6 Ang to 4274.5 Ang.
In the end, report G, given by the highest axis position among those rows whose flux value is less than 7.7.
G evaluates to 4272.02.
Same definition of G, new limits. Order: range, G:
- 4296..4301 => 4300.64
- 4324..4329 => 4326.47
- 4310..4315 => 4312.54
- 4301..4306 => 4305.60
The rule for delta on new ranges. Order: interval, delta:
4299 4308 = 0.007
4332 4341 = 0.072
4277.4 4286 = 0.005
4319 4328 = 0.055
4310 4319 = 0.011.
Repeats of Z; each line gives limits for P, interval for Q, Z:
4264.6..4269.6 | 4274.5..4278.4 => -3.9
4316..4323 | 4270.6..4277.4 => -2.0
